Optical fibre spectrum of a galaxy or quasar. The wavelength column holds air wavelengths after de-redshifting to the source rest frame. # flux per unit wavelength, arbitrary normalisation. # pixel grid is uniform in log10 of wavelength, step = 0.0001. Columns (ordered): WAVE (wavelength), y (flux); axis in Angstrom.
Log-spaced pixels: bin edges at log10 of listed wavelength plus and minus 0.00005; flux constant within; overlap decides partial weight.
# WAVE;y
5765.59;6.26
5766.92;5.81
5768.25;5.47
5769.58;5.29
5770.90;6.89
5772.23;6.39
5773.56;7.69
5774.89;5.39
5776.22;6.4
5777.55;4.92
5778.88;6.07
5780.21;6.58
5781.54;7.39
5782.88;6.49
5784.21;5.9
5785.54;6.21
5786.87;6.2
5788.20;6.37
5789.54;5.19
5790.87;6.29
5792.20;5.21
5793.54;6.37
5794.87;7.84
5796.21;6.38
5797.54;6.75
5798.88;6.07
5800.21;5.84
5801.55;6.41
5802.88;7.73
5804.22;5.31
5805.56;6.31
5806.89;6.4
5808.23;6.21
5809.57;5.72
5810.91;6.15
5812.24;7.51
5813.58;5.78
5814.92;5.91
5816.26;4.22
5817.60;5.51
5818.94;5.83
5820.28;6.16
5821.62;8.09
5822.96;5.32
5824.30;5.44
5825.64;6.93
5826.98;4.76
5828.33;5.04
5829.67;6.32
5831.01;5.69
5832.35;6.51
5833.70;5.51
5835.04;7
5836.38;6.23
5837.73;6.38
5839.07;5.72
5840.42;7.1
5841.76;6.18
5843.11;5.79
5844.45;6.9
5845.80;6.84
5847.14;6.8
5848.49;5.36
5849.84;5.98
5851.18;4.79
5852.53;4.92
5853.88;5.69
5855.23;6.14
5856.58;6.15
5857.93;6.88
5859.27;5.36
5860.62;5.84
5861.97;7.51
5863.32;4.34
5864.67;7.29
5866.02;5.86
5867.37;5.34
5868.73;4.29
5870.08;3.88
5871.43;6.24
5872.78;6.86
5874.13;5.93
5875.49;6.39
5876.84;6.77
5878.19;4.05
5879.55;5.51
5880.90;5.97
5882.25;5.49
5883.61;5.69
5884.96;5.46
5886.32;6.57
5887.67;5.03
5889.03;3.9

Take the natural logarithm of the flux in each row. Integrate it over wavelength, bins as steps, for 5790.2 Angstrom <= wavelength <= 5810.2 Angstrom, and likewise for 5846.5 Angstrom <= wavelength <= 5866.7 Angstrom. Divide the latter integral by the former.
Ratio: 0.971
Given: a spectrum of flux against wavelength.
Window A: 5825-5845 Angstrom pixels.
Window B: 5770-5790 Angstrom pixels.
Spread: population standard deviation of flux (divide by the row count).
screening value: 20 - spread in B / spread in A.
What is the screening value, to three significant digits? 19.0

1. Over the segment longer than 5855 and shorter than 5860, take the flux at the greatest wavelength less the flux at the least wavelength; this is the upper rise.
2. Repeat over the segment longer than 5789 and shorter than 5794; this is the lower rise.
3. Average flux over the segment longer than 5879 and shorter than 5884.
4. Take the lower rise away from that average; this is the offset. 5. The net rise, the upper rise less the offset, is -5.3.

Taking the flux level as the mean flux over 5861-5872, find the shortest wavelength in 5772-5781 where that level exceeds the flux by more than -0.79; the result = 5774.89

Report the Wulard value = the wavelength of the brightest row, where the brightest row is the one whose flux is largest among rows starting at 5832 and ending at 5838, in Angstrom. 5835.04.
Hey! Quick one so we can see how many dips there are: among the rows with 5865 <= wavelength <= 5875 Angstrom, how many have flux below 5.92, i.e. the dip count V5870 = 4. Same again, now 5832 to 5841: 2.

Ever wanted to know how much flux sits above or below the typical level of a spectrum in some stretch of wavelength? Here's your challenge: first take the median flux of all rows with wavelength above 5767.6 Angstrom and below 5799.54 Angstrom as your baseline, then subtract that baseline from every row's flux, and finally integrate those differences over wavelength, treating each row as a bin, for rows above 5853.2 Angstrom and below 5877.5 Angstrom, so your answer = -10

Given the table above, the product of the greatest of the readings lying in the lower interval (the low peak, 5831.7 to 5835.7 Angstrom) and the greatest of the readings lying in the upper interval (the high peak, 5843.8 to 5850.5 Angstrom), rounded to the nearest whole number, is 48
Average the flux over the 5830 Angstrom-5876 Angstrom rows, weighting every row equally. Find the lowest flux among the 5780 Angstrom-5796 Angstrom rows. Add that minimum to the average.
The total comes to 11.18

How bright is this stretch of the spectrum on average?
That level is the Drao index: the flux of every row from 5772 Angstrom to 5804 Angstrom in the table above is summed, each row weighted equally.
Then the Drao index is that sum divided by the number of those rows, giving 6.3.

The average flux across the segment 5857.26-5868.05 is 6.05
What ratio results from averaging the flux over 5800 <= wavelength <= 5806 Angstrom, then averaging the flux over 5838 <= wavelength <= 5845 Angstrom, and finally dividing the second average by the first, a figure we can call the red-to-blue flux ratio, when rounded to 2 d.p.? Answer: 1.00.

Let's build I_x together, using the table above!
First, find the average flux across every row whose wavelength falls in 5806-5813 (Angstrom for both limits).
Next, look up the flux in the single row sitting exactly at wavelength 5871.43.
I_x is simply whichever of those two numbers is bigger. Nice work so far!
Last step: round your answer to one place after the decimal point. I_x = 6.4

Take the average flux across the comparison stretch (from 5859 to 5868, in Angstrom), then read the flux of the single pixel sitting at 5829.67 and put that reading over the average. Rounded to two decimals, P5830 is 1.06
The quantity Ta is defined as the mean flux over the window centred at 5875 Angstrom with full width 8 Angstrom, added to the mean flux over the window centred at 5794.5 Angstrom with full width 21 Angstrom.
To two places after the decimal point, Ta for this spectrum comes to 12.29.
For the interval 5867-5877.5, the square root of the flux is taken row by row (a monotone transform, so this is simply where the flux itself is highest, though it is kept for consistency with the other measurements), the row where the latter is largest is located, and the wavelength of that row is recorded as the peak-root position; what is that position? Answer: 5872.78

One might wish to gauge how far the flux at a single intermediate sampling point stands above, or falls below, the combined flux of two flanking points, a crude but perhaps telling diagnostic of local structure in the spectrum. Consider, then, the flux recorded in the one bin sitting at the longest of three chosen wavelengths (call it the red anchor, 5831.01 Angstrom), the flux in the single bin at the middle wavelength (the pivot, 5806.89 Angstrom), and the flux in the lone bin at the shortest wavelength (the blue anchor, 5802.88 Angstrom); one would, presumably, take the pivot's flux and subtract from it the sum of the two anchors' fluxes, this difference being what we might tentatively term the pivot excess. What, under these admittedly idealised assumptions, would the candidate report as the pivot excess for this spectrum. -7.0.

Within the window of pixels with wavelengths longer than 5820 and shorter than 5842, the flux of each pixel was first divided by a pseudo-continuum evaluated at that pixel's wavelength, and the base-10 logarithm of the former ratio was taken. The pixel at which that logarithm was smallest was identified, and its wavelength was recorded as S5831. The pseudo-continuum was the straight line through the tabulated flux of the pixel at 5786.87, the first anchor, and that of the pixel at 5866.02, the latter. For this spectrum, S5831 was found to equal 5826.98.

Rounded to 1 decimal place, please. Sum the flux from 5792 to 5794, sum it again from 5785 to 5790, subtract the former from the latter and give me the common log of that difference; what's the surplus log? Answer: 1.1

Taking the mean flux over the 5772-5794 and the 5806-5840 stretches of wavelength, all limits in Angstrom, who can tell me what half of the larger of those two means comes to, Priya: 3.09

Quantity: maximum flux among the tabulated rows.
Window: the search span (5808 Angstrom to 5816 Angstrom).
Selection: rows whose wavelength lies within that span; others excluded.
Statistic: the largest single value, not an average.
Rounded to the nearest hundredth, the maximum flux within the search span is 7.51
